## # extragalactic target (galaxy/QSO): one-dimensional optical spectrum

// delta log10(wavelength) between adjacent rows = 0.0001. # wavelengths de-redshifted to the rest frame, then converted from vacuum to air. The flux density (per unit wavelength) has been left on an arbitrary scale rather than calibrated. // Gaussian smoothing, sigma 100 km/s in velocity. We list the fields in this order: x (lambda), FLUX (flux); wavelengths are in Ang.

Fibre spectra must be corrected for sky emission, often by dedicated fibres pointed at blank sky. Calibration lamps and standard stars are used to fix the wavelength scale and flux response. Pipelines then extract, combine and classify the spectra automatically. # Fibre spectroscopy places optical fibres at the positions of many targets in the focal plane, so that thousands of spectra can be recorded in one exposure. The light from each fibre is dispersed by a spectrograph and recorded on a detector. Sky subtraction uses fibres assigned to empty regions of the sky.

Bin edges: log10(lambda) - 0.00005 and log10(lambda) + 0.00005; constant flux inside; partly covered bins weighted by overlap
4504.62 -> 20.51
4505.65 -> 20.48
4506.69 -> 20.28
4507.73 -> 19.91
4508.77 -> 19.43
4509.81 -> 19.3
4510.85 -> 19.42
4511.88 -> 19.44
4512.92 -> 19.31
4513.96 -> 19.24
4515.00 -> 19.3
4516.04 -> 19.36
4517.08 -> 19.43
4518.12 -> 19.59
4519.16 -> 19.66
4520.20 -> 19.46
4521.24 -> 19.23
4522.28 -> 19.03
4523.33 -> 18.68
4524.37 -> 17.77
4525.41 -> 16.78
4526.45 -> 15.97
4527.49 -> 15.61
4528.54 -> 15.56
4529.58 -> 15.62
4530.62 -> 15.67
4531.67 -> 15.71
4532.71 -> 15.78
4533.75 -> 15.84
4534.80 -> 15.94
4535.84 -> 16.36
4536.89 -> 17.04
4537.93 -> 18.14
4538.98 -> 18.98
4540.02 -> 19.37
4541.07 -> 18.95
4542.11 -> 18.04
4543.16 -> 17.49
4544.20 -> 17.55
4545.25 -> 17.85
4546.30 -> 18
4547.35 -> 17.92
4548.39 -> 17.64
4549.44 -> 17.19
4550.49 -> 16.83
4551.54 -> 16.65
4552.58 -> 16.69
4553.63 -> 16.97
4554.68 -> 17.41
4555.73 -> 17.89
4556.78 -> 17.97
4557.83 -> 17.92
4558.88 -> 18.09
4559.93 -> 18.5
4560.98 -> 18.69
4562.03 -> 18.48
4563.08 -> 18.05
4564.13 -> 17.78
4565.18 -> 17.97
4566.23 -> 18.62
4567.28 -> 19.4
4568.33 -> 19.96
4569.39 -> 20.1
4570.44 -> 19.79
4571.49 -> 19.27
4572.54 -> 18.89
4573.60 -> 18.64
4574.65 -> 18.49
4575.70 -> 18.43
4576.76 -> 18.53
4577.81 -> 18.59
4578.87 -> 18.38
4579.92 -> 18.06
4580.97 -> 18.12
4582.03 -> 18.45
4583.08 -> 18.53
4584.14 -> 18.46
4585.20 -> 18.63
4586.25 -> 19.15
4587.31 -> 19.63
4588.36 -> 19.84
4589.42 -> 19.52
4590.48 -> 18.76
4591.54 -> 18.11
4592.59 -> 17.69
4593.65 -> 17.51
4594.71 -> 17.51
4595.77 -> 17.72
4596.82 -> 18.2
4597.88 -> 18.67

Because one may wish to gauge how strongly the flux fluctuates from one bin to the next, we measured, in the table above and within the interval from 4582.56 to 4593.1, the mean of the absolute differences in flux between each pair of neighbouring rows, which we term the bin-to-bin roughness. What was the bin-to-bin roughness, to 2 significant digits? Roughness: 0.40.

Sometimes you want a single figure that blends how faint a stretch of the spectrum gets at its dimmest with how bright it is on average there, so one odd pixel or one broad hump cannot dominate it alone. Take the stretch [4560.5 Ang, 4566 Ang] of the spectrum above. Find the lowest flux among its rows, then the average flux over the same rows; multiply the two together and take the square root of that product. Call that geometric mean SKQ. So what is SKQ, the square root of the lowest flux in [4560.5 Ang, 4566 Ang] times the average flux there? 18.0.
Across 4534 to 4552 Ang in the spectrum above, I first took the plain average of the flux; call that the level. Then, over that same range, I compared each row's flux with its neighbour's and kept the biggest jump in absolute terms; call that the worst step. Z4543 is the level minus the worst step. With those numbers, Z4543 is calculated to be 16.5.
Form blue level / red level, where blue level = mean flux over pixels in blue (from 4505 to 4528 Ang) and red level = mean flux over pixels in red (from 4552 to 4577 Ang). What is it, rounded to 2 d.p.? 1.03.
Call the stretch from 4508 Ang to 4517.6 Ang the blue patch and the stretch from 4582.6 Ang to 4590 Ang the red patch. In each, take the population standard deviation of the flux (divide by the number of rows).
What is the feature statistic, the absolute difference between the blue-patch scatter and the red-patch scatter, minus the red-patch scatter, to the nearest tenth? -0.1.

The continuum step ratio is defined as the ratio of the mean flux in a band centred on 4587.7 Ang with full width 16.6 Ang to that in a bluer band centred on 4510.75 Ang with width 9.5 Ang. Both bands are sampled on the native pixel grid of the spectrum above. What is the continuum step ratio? 0.95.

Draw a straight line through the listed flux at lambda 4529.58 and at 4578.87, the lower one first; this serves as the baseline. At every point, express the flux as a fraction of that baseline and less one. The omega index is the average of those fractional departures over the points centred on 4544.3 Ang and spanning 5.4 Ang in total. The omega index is 0.082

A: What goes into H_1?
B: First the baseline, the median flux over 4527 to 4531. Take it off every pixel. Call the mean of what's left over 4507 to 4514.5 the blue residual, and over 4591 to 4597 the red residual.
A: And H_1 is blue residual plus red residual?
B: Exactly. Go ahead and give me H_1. 6.0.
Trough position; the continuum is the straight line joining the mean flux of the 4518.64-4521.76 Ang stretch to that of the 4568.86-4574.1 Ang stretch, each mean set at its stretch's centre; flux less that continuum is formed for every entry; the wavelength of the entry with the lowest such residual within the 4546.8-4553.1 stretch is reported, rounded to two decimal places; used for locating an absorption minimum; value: 4551.54 Ang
